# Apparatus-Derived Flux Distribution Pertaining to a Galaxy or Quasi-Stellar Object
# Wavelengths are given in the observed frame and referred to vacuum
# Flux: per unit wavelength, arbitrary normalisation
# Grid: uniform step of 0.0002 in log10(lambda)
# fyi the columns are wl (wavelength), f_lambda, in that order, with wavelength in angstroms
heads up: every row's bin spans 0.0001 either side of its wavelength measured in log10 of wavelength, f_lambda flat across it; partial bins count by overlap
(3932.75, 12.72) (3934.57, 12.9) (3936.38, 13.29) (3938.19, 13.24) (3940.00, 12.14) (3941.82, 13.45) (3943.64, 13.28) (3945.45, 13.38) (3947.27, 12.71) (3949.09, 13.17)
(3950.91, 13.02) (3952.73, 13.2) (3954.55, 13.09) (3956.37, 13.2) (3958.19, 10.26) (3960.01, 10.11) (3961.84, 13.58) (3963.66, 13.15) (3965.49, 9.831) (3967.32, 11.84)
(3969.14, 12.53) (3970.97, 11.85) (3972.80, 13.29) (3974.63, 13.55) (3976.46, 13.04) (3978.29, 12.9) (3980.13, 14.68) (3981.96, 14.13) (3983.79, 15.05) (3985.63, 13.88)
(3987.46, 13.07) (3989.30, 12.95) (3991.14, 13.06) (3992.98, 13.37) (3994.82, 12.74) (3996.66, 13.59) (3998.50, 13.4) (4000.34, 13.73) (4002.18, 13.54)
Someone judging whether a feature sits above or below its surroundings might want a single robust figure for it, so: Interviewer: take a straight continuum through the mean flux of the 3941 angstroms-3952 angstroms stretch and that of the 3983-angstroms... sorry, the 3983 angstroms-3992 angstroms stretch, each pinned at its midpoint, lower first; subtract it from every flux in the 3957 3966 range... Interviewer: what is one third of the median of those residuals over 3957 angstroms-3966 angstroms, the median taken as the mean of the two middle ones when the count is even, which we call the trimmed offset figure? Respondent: -1.0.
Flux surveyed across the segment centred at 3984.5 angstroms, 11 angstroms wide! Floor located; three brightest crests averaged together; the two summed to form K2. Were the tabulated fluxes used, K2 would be 28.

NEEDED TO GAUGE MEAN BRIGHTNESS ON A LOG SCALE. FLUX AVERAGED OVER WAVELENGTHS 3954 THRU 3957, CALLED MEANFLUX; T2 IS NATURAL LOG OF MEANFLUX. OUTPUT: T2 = 2.58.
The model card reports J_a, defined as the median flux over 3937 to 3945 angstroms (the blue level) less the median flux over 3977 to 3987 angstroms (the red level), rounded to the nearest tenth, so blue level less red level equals -0.9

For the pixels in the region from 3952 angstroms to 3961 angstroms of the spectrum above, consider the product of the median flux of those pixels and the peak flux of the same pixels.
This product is 173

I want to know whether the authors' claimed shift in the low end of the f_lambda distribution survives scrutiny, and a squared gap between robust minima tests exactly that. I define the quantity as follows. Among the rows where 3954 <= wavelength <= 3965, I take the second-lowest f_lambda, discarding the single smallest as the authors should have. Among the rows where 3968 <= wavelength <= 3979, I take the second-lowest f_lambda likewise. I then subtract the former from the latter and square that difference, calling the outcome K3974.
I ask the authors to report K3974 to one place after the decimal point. 5.2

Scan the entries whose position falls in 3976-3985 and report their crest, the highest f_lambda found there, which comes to 15.05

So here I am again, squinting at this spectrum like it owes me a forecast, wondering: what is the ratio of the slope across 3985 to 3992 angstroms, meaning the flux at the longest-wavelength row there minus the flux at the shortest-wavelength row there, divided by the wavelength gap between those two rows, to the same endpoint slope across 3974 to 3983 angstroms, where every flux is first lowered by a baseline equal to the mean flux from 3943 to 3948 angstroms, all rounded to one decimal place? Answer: -1.9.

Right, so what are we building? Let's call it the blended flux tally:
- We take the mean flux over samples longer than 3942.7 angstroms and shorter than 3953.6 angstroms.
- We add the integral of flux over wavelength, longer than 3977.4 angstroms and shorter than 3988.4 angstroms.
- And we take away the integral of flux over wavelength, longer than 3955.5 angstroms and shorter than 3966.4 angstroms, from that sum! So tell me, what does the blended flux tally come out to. 39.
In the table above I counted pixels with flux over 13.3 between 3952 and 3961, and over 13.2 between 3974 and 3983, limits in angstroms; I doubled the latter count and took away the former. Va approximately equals 6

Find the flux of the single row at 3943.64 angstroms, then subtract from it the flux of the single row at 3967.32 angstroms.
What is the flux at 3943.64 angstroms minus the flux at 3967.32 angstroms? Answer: 1.4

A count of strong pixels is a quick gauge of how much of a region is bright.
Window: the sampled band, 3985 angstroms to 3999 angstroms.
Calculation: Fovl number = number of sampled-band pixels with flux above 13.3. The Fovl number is 4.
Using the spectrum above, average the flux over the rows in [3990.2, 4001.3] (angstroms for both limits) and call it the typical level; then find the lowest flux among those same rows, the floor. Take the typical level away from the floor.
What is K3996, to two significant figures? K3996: -0.58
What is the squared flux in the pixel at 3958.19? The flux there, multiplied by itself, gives 105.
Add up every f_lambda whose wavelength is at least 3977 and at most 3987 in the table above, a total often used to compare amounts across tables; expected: 70.6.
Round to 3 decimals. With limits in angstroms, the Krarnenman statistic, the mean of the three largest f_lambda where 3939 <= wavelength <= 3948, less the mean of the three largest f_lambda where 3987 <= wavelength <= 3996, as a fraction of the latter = 0.015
